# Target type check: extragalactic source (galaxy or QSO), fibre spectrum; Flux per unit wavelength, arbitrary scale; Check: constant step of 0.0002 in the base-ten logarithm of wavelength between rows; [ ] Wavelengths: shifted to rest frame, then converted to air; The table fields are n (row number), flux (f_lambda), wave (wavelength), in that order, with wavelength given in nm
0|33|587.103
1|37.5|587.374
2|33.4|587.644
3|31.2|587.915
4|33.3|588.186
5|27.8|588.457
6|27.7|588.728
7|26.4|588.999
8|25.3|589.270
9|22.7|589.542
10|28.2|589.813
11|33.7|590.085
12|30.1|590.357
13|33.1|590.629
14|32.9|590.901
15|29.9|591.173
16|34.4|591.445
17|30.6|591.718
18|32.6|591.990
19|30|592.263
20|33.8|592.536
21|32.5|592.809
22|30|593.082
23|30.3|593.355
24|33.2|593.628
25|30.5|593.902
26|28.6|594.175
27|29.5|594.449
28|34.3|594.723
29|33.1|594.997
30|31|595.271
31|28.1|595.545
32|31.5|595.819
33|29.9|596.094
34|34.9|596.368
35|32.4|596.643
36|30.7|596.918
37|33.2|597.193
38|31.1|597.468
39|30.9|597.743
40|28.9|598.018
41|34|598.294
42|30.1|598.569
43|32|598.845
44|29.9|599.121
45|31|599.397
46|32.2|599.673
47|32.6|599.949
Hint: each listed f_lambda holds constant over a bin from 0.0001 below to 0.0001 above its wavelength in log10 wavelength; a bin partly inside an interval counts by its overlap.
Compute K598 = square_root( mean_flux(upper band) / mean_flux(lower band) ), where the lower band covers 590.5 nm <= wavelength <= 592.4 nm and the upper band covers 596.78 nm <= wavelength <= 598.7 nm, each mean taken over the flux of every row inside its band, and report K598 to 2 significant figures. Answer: 0.99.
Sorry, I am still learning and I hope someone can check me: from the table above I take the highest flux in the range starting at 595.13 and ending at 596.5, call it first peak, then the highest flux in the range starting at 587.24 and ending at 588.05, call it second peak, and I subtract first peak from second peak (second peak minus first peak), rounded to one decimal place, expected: 2.6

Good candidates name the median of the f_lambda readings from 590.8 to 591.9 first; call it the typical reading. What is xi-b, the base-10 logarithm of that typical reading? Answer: 1.50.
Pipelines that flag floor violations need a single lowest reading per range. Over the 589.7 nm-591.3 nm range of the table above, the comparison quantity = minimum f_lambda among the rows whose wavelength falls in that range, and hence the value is 28.2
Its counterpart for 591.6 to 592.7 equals 30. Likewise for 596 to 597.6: 29.9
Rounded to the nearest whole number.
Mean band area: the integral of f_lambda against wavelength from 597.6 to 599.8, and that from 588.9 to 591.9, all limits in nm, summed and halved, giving 79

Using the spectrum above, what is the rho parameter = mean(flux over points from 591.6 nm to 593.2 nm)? 31.6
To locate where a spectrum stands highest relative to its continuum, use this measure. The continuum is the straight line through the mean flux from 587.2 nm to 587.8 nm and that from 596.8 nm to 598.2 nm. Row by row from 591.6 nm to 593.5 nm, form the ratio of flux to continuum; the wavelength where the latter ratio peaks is 592.536 nm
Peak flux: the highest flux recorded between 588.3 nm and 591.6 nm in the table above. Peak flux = 34.4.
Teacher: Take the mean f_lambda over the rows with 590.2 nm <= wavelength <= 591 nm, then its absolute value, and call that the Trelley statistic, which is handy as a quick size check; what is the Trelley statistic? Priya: 32.03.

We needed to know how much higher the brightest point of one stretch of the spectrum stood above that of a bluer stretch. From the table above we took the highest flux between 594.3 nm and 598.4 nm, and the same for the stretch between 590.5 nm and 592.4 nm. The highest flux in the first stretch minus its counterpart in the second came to 0.50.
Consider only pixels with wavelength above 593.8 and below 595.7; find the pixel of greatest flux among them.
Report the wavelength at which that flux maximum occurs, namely 594.723 nm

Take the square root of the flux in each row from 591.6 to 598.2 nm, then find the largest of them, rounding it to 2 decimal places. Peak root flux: 5.91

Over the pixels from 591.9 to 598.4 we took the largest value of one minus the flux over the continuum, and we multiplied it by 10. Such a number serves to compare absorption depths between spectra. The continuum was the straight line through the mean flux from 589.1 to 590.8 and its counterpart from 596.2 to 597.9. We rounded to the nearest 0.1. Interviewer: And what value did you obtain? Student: 1.1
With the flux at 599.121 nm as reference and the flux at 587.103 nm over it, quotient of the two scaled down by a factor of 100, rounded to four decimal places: 0.0110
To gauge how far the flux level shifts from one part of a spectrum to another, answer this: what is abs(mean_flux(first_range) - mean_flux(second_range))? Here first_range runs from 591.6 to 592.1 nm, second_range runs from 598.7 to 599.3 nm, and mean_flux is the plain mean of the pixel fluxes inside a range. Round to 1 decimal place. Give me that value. 0.7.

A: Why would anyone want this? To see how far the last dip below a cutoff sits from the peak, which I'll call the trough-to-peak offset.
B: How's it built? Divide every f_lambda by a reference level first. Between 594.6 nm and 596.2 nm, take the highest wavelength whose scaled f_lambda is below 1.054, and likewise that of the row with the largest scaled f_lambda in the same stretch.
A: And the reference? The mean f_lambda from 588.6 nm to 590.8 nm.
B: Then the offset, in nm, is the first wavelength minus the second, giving 1.37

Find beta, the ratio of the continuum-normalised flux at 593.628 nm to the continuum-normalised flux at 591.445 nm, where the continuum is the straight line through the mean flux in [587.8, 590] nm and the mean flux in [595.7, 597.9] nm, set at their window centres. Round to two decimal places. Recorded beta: 0.93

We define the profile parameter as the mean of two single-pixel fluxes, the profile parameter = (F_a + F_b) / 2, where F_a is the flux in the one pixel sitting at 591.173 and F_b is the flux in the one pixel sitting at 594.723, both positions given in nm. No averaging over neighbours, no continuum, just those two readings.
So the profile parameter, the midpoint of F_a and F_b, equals 32.1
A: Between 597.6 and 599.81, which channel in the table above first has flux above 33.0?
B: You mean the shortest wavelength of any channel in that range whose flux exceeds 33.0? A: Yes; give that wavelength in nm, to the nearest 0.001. 598.294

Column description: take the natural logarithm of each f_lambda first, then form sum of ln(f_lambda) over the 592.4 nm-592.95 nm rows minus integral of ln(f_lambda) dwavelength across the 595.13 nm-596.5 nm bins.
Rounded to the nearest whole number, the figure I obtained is 2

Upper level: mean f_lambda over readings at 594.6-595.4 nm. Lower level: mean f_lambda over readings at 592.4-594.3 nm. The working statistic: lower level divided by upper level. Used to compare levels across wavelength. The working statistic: 0.95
